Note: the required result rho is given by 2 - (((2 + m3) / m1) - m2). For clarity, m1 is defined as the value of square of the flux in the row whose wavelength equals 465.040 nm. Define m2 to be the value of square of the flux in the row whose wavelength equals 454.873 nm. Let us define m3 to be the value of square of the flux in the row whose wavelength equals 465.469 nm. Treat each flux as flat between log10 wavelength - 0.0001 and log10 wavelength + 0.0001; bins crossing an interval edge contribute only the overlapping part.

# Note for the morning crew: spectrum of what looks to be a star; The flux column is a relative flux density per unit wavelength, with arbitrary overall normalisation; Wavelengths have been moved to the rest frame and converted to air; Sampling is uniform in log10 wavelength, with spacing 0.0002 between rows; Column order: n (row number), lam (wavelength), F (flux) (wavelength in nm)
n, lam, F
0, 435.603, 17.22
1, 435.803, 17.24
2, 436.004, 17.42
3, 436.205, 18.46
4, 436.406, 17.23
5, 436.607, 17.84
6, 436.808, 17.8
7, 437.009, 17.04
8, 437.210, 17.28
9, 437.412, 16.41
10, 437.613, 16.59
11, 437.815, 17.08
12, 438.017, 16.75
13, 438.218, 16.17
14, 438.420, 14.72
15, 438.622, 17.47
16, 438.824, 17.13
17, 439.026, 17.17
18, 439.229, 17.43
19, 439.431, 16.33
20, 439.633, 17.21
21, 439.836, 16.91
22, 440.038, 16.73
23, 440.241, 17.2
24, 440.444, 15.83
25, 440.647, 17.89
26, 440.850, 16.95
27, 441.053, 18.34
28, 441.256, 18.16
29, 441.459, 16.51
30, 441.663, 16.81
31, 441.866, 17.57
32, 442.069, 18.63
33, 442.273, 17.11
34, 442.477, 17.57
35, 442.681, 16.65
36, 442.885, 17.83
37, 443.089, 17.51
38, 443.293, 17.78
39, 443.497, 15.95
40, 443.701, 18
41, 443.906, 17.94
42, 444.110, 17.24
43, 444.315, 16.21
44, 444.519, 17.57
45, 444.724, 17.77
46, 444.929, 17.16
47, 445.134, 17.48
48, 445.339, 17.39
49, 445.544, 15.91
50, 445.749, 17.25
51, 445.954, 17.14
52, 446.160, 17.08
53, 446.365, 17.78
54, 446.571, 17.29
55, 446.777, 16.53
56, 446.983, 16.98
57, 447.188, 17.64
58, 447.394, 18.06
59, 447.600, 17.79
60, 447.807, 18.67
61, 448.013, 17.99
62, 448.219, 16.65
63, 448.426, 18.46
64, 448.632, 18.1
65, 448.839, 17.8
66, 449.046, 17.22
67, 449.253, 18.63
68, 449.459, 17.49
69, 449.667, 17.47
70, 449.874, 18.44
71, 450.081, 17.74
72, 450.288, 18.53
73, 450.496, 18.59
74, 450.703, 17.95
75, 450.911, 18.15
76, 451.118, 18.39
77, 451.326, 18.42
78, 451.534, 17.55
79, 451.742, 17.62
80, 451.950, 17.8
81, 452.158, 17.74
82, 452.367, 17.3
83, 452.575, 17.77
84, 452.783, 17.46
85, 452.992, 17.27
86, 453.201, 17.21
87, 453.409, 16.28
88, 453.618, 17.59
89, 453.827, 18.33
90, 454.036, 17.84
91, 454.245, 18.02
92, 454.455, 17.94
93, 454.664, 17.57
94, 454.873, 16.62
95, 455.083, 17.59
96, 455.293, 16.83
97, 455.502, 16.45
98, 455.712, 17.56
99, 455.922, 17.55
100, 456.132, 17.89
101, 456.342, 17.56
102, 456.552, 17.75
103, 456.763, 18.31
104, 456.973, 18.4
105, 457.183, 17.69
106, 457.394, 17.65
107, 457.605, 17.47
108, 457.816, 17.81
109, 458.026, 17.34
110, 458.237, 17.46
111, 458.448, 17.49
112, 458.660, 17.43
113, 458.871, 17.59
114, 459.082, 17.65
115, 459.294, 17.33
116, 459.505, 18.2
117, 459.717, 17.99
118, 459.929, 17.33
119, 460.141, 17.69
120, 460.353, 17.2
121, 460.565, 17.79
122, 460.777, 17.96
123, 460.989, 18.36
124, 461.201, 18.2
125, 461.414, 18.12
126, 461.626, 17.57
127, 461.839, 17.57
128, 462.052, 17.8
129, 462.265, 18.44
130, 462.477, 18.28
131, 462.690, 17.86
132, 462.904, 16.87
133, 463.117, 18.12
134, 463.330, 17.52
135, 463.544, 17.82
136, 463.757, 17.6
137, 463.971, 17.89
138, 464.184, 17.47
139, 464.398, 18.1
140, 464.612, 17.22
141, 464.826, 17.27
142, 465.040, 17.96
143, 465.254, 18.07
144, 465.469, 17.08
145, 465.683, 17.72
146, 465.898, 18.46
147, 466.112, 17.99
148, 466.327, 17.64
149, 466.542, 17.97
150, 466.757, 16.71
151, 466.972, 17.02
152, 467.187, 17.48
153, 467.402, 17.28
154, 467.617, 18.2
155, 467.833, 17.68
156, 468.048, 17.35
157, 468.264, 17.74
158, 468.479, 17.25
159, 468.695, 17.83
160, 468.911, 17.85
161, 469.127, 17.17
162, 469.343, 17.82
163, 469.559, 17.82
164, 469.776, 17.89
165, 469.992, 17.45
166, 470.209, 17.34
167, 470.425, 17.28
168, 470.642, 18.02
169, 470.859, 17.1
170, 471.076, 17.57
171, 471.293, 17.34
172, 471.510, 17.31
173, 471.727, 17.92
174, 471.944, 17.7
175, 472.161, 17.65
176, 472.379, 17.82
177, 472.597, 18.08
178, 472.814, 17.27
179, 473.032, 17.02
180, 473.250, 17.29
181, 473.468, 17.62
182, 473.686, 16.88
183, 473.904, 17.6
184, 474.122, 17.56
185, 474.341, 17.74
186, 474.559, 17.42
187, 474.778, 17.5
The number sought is 277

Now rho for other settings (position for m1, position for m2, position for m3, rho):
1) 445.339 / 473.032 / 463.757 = 291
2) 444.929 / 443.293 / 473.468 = 317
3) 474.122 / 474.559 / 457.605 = 304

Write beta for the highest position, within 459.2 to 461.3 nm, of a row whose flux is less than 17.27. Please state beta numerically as 460.353 nm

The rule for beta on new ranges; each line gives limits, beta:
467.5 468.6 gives 468.479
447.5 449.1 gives 449.046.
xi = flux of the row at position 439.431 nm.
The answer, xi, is 16.33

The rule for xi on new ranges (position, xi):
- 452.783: 17.46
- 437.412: 16.41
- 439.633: 17.21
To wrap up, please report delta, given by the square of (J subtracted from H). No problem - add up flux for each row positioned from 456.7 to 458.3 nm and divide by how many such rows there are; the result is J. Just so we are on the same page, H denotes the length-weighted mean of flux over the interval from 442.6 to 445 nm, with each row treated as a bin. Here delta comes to 0.209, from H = 17.3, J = 17.8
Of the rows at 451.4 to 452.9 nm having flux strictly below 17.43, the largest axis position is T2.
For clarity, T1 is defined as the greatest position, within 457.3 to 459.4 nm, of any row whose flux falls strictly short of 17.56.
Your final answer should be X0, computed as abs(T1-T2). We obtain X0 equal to 6.93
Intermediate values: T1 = 459.294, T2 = 452.367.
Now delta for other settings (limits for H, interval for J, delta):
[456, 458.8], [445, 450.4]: 0.012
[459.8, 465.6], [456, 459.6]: 0.002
